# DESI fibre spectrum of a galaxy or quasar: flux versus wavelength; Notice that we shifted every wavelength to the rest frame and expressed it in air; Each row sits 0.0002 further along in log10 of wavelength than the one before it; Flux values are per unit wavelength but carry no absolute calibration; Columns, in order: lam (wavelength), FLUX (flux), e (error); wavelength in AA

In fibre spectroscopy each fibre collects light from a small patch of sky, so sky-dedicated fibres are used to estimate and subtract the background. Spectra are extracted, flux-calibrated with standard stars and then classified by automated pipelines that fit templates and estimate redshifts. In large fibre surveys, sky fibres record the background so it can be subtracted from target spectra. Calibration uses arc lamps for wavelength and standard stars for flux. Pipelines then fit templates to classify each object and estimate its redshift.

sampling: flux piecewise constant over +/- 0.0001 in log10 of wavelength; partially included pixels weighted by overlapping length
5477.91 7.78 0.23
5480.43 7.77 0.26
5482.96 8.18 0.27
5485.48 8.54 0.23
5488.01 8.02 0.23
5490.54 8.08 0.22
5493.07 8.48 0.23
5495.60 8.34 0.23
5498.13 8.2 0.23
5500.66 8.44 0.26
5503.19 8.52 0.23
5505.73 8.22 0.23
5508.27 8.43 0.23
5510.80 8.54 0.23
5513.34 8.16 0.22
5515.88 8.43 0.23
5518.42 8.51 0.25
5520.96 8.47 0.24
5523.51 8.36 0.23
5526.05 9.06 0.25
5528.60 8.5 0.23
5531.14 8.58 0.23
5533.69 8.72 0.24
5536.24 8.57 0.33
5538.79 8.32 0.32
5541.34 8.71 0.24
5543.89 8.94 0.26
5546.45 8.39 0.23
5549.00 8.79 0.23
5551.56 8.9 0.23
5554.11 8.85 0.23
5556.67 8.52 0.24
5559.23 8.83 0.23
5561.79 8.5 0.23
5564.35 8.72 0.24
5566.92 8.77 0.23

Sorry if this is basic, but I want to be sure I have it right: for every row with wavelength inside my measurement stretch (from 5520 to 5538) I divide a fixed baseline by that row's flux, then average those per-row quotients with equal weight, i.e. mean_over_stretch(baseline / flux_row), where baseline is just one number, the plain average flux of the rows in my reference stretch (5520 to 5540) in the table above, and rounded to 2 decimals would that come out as 1.00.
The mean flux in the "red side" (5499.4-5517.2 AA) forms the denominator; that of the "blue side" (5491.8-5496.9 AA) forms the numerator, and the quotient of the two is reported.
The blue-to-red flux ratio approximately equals 1.00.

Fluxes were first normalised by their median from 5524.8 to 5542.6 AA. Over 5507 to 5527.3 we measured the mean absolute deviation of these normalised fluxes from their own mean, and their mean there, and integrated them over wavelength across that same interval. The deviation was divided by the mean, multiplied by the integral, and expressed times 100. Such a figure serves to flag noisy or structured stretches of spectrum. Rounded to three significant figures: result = 37.0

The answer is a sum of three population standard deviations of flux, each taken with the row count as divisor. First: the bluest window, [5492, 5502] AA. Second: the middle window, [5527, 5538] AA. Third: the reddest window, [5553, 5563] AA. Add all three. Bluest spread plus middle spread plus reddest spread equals 0.35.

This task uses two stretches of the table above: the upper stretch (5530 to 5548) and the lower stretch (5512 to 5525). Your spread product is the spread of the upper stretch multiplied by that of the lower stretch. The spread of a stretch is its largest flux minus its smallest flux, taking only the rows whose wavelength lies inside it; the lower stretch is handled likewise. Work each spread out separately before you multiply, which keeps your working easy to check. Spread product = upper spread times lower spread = 0.22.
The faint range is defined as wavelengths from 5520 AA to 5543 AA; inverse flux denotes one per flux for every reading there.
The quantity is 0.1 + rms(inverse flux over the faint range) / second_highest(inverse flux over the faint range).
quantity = 1.07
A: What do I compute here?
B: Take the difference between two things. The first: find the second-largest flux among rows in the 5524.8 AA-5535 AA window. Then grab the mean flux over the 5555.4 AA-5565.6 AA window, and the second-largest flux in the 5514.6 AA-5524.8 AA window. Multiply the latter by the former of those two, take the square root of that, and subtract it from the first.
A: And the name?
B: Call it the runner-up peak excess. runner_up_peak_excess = 0.16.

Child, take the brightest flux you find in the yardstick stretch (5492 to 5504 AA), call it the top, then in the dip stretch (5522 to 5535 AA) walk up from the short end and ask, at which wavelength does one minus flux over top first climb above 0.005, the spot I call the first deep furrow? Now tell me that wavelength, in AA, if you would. 5523.51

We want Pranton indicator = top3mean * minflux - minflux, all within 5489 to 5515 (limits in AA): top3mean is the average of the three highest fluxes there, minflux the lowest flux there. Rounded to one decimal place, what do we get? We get 60.7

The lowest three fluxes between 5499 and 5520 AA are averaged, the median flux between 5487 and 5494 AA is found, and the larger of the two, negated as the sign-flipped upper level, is -8.27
